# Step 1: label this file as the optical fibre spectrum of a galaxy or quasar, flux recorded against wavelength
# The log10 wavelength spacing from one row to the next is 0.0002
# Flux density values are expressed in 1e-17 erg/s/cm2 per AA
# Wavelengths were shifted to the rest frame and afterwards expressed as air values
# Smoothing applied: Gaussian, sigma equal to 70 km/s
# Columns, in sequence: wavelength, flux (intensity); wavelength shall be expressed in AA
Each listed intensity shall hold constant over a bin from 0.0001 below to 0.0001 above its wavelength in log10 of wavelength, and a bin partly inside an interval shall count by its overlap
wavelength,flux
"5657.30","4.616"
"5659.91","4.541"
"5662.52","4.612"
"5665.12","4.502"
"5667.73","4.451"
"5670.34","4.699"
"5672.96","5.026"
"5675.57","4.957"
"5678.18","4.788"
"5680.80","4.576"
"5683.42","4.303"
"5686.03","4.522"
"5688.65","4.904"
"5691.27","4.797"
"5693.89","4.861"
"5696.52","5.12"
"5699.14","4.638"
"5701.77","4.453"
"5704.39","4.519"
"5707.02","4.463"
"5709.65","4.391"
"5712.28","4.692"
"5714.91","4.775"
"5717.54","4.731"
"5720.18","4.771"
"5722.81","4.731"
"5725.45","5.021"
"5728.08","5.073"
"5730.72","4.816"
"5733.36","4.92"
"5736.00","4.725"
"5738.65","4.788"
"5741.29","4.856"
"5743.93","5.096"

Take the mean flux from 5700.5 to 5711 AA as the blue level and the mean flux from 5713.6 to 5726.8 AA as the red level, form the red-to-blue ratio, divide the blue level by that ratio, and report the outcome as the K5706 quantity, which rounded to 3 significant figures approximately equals 4.13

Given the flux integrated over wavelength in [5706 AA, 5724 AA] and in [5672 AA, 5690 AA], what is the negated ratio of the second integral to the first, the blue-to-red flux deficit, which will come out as -1.01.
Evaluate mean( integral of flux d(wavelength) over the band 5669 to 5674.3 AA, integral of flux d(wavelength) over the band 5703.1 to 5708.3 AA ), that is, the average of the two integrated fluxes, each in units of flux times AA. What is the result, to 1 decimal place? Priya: 24.5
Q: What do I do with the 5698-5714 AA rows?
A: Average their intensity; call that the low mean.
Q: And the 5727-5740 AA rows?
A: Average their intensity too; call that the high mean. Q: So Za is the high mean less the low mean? 0.3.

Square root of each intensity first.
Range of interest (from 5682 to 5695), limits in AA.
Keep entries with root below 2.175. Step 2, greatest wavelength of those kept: 5686.03 AA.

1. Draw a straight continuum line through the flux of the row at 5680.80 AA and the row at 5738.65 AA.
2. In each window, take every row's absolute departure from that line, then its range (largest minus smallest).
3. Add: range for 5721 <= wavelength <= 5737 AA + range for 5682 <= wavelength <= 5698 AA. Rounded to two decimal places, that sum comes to 0.74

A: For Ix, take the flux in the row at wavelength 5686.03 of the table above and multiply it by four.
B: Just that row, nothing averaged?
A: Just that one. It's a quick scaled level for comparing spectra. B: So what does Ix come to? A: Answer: 18.1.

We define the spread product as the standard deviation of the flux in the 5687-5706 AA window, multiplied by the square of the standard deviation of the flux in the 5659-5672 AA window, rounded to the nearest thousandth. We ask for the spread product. 0.002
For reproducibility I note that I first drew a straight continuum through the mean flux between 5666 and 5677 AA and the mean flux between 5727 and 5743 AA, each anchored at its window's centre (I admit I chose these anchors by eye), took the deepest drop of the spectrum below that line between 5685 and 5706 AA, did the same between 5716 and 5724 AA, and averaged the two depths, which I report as 0.24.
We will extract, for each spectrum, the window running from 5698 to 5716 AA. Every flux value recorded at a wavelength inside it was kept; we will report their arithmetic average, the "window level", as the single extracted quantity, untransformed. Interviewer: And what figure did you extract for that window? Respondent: 4.56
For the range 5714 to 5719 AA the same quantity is 4.75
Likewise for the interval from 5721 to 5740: 4.87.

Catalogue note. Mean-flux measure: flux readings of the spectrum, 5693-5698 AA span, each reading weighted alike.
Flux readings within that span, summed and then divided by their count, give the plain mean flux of 4.99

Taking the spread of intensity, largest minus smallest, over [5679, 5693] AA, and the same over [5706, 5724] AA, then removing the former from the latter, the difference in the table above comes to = -0.2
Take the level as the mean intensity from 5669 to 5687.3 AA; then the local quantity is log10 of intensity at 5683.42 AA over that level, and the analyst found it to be -0.04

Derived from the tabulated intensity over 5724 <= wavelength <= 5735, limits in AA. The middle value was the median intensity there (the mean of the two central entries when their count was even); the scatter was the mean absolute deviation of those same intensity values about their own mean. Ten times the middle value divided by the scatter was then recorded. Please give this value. 555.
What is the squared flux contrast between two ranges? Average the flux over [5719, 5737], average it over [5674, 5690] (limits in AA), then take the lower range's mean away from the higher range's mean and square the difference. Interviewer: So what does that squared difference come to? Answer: 0.04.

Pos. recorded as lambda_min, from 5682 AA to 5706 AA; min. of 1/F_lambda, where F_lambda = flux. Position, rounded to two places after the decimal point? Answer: 5696.52 AA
